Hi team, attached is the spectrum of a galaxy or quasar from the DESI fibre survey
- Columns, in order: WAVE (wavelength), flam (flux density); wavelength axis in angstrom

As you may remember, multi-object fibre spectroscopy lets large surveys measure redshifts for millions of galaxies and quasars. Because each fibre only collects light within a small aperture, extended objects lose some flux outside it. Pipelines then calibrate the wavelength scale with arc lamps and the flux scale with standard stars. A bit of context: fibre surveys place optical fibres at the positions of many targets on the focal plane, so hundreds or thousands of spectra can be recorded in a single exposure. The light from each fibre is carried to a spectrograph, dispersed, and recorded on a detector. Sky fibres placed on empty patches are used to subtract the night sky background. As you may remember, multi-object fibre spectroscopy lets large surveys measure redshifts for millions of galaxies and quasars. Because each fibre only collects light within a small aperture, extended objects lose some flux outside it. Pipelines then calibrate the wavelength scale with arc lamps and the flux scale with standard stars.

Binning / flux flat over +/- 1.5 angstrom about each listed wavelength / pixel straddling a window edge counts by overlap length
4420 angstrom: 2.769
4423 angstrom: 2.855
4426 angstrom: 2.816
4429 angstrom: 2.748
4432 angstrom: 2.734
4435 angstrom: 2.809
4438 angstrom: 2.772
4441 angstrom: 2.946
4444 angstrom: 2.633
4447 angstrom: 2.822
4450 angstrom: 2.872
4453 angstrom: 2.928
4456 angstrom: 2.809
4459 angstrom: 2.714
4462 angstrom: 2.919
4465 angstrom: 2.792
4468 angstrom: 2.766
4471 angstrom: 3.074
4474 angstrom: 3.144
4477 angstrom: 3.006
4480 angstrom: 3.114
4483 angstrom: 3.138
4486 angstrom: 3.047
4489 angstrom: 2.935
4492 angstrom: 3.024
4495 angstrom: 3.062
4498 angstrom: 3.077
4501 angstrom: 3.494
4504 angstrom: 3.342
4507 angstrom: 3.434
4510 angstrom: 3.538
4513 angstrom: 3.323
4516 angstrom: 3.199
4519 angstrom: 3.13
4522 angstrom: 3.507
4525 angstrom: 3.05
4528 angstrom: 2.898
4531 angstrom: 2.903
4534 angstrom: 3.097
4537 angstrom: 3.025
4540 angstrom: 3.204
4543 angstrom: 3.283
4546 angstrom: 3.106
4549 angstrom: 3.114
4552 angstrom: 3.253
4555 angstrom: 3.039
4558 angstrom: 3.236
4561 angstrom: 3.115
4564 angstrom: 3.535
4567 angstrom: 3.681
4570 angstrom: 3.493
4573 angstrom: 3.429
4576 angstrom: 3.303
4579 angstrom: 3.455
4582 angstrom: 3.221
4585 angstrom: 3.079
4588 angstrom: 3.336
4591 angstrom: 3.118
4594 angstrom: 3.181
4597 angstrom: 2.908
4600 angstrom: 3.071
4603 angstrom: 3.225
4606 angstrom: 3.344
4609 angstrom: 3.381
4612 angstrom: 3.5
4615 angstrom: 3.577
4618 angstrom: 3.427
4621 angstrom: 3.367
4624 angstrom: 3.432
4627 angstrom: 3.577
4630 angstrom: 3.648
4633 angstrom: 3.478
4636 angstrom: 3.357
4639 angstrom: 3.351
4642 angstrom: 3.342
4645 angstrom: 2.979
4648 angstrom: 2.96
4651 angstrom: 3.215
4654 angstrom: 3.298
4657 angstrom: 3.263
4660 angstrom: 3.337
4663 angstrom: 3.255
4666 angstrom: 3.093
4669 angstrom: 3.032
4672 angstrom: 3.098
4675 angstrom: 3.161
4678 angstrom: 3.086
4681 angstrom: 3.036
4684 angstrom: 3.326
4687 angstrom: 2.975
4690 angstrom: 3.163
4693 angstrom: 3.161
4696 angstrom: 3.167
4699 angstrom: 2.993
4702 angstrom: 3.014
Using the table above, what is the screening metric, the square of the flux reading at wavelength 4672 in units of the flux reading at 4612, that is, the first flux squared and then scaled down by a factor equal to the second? 2.74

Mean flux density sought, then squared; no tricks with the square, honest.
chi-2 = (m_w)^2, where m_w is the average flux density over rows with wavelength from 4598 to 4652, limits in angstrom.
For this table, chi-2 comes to 11.2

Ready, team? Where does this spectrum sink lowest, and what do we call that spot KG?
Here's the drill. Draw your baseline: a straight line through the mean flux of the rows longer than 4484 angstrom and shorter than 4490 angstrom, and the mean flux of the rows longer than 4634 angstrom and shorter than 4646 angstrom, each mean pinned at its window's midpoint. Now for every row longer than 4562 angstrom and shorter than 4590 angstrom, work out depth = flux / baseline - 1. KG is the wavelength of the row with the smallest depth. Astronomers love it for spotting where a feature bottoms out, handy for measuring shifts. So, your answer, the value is 4585 angstrom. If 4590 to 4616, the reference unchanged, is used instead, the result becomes 4597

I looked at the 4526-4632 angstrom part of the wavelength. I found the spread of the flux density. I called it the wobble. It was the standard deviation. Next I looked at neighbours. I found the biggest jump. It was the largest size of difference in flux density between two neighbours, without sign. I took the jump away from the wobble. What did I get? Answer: -0.21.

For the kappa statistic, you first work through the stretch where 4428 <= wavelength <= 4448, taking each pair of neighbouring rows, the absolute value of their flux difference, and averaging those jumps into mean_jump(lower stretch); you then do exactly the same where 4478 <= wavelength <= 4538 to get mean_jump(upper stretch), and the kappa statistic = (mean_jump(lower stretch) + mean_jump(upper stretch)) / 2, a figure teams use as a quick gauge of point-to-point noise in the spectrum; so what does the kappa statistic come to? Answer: 0.140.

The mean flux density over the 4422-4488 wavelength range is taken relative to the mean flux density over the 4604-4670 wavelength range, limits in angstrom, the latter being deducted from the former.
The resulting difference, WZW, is -0.44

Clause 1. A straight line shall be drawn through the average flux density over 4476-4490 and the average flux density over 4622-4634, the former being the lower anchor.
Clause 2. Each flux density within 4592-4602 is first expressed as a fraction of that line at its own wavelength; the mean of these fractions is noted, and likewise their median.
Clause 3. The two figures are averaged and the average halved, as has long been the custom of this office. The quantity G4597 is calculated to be 0.45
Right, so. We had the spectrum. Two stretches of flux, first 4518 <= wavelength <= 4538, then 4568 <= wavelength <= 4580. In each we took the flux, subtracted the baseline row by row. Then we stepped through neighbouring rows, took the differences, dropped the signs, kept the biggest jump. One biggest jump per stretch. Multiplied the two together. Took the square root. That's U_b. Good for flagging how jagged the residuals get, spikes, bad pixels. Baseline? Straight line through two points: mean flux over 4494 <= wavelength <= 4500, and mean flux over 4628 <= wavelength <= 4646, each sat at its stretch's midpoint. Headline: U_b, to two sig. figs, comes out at 0.26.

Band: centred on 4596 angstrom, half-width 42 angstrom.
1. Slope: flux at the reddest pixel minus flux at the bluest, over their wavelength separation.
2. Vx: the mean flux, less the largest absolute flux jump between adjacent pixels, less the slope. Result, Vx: 2.92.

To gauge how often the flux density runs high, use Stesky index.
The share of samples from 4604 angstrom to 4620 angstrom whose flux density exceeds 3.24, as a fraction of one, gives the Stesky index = 1.0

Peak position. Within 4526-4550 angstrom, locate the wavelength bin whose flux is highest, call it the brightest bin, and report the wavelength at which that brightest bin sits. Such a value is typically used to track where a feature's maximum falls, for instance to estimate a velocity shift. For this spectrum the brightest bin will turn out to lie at 4543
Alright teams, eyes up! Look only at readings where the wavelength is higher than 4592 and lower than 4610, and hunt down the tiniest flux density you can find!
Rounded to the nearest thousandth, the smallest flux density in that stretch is 2.908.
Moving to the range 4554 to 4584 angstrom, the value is 3.039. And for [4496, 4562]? 2.898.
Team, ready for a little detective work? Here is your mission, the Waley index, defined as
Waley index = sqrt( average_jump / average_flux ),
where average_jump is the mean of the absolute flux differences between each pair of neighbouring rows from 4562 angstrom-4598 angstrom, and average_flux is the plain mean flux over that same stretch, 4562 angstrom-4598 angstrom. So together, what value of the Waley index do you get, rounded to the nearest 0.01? 0.23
